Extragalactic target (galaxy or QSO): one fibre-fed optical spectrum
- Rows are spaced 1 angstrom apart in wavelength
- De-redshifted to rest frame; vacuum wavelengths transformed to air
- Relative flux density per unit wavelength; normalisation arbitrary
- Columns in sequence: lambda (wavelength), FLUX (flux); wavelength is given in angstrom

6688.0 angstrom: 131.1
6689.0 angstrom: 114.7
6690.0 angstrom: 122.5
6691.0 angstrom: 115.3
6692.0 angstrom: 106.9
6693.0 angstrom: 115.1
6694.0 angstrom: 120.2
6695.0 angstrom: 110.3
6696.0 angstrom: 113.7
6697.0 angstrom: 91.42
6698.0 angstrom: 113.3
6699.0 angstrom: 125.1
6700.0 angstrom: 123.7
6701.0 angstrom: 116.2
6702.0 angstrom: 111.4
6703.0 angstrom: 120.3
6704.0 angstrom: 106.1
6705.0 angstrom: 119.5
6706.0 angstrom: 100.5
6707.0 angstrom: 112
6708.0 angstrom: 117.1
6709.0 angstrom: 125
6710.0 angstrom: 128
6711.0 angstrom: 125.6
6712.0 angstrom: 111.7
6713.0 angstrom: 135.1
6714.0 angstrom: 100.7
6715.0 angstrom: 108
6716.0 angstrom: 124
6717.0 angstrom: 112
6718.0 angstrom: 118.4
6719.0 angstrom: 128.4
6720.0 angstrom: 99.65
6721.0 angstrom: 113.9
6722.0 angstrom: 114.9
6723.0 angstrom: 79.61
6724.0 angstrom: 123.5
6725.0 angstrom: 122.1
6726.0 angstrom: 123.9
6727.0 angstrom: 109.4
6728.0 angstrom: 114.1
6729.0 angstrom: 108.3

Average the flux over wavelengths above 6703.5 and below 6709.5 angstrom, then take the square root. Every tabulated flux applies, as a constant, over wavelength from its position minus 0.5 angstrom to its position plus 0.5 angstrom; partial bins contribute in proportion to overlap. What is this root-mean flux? 10.6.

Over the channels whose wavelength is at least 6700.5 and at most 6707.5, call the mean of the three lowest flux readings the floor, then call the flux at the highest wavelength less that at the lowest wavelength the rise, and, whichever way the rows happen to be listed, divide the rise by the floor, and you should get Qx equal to -0.04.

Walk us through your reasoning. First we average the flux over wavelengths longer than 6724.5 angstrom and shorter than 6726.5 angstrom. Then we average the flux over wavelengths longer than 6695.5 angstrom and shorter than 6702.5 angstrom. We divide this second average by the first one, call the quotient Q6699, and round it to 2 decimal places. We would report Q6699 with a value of 0.92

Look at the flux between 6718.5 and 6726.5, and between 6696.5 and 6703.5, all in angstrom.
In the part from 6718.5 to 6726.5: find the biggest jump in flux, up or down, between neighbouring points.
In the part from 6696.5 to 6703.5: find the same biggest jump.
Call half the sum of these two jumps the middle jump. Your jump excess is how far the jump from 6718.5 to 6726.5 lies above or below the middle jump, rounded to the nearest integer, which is 11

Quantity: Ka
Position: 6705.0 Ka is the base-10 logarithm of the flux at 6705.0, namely 2.08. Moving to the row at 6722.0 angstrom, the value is 2.06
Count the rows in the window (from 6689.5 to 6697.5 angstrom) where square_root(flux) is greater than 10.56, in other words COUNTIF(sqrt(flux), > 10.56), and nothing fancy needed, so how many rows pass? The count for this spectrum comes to 5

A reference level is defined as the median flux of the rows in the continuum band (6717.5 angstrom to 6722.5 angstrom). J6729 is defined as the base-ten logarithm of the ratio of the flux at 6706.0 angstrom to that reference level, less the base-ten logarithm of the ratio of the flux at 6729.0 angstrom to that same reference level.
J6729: -0.032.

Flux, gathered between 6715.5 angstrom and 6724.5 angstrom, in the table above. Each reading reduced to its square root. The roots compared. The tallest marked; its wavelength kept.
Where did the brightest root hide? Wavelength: 6719.0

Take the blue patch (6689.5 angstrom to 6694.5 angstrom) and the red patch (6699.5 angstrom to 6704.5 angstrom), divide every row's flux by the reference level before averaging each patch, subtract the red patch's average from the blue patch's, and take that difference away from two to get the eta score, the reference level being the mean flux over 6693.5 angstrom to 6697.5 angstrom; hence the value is 1.996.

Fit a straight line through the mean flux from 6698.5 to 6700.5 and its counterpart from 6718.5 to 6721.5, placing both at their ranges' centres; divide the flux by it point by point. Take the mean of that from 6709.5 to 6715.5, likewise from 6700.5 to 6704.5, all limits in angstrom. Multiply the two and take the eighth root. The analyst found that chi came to 0.99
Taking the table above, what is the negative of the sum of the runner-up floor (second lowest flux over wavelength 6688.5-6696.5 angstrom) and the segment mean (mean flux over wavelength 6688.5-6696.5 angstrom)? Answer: -225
